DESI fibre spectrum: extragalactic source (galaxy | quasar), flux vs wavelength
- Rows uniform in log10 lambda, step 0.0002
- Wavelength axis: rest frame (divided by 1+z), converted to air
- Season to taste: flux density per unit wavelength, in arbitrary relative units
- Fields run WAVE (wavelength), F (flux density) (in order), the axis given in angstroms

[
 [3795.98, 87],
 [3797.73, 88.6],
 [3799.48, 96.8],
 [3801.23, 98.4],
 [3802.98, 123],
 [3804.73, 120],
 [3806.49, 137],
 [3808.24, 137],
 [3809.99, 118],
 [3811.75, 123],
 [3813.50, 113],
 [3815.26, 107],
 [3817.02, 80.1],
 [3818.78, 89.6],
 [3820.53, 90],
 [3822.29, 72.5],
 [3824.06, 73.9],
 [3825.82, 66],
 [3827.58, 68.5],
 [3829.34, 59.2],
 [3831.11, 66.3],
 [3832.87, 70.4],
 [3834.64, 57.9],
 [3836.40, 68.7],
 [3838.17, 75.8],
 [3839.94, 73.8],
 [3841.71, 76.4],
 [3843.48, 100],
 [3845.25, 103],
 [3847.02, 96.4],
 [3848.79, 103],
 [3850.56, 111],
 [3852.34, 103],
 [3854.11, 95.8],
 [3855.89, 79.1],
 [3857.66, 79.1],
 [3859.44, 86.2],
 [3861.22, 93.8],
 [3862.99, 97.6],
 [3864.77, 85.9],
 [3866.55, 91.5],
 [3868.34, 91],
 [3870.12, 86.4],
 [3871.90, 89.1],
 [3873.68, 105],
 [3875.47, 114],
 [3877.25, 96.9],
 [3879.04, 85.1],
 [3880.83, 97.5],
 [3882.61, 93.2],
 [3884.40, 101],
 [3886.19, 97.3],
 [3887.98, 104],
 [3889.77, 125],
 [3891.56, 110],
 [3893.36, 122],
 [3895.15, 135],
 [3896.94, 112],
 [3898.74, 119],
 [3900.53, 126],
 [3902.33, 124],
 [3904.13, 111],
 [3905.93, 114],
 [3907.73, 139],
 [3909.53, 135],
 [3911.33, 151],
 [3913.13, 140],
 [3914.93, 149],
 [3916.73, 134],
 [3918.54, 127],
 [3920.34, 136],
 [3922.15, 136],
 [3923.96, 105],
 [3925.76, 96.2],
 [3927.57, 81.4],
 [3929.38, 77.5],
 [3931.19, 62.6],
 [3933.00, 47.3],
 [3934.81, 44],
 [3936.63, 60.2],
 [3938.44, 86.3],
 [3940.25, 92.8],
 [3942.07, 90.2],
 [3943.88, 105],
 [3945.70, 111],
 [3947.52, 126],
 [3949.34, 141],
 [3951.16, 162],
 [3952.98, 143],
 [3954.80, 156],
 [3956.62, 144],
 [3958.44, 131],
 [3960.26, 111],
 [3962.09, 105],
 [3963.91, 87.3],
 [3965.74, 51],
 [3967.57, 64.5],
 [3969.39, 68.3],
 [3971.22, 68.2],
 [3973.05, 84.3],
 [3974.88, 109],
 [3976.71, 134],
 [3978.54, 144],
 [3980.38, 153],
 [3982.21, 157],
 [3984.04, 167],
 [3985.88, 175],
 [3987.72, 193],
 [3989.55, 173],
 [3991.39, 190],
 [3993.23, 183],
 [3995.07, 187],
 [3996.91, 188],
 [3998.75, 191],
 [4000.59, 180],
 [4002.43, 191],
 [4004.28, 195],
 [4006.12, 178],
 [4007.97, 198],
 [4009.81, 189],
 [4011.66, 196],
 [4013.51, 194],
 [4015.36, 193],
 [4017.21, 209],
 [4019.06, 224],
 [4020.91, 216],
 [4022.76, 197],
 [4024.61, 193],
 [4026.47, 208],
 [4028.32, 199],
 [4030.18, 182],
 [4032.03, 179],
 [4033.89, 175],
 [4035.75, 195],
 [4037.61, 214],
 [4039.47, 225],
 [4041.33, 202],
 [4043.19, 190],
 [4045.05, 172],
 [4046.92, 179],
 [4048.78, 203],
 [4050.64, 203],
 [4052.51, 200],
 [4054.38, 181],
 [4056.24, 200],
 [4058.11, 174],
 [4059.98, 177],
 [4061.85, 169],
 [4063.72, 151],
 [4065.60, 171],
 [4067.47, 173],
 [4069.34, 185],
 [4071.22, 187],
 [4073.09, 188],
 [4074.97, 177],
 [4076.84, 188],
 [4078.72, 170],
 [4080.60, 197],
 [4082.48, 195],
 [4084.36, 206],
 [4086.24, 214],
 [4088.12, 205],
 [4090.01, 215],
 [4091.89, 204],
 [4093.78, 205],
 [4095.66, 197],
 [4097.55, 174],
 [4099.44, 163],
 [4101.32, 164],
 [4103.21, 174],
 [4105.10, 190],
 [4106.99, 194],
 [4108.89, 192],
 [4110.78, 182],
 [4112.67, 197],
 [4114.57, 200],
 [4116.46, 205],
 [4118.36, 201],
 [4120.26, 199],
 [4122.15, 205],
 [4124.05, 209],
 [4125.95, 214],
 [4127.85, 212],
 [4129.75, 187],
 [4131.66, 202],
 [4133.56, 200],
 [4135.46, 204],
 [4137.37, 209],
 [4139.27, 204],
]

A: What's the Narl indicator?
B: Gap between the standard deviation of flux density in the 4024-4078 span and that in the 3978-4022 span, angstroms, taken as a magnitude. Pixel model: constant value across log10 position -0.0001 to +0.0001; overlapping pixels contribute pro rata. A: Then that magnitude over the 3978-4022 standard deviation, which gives 0.15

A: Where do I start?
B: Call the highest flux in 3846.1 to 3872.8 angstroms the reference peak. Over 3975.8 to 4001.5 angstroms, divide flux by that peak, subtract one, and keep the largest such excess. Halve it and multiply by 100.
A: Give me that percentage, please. 37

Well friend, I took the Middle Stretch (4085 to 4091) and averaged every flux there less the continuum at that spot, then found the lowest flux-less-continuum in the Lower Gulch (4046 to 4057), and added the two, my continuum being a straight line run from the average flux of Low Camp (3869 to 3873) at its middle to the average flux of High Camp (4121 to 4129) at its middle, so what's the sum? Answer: 24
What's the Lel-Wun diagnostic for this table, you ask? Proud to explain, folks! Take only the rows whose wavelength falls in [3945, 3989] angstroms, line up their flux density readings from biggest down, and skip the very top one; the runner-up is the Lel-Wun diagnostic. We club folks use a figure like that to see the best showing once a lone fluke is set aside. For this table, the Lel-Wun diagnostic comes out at 175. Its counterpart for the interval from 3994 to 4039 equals 216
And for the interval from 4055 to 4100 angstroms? 214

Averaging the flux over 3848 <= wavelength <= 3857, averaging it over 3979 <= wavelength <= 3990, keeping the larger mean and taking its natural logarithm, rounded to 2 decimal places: 5.13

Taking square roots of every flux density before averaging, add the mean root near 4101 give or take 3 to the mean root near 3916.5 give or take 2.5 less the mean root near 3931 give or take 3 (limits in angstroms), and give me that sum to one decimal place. 16.7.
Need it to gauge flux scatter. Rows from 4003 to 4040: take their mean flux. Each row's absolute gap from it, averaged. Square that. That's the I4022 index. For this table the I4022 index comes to 120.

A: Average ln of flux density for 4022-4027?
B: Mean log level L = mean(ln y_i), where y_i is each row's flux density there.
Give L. 5.29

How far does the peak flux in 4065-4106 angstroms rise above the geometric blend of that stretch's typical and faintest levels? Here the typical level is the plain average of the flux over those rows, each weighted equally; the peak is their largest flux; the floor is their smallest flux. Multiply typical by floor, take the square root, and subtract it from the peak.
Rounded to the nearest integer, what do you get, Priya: 40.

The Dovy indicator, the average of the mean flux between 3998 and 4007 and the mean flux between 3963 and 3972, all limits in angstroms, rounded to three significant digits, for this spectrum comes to 127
